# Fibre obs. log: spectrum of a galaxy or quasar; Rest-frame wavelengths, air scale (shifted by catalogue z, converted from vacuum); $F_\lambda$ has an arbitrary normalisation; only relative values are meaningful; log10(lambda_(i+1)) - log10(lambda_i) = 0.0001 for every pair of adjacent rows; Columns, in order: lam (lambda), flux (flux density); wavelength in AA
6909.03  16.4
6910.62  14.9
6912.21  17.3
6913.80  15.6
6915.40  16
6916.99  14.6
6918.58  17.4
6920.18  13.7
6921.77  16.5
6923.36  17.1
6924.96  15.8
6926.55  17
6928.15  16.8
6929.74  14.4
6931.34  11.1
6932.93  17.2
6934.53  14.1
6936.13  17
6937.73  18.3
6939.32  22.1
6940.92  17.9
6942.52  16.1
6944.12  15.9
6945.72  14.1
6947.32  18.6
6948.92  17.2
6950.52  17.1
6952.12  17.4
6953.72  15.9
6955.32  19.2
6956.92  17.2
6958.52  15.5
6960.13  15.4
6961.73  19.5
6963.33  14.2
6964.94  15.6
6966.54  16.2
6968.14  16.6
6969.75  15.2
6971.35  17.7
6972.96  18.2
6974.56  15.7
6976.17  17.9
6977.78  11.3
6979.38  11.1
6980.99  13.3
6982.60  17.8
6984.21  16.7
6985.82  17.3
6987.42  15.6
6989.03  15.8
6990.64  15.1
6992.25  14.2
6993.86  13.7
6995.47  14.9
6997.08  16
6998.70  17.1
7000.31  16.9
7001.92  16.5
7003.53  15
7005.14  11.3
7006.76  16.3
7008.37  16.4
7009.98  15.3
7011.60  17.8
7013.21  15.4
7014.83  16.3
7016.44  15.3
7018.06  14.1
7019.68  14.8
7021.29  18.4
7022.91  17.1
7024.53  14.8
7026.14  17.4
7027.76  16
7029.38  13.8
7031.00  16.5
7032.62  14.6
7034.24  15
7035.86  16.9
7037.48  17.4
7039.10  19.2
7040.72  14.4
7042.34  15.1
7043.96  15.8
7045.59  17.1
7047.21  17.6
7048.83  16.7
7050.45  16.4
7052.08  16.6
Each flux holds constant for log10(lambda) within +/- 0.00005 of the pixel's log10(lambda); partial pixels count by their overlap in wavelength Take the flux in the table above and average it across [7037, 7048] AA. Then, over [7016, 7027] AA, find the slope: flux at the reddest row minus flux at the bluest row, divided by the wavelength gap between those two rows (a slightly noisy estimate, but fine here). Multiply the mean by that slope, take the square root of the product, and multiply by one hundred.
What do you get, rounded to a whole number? 190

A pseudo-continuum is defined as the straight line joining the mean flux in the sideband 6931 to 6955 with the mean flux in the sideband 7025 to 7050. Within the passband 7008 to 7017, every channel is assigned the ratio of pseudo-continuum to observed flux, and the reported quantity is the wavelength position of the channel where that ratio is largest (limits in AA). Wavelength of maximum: 7009.98 AA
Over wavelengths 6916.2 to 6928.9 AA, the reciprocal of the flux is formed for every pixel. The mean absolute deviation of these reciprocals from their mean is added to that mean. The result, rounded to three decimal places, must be 0.067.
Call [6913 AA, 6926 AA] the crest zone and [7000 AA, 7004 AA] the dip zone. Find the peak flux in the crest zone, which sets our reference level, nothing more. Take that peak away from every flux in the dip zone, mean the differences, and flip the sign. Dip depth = 1.3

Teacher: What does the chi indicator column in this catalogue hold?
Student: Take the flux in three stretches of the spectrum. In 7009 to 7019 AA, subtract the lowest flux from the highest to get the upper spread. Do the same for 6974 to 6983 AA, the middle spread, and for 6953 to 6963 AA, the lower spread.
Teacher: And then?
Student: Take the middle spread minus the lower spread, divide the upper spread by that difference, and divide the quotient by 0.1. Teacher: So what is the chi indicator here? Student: 14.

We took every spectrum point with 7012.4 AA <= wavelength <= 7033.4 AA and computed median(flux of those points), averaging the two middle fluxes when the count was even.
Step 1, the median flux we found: 15.4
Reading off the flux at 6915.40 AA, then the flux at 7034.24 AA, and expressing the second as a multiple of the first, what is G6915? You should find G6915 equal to 0.94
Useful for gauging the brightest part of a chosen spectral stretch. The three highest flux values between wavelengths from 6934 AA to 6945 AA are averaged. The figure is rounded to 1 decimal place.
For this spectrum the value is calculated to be 19.4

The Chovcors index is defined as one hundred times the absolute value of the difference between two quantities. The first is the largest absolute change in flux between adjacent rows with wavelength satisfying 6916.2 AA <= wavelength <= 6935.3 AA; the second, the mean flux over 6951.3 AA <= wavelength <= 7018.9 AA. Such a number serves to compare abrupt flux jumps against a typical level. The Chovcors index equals 971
